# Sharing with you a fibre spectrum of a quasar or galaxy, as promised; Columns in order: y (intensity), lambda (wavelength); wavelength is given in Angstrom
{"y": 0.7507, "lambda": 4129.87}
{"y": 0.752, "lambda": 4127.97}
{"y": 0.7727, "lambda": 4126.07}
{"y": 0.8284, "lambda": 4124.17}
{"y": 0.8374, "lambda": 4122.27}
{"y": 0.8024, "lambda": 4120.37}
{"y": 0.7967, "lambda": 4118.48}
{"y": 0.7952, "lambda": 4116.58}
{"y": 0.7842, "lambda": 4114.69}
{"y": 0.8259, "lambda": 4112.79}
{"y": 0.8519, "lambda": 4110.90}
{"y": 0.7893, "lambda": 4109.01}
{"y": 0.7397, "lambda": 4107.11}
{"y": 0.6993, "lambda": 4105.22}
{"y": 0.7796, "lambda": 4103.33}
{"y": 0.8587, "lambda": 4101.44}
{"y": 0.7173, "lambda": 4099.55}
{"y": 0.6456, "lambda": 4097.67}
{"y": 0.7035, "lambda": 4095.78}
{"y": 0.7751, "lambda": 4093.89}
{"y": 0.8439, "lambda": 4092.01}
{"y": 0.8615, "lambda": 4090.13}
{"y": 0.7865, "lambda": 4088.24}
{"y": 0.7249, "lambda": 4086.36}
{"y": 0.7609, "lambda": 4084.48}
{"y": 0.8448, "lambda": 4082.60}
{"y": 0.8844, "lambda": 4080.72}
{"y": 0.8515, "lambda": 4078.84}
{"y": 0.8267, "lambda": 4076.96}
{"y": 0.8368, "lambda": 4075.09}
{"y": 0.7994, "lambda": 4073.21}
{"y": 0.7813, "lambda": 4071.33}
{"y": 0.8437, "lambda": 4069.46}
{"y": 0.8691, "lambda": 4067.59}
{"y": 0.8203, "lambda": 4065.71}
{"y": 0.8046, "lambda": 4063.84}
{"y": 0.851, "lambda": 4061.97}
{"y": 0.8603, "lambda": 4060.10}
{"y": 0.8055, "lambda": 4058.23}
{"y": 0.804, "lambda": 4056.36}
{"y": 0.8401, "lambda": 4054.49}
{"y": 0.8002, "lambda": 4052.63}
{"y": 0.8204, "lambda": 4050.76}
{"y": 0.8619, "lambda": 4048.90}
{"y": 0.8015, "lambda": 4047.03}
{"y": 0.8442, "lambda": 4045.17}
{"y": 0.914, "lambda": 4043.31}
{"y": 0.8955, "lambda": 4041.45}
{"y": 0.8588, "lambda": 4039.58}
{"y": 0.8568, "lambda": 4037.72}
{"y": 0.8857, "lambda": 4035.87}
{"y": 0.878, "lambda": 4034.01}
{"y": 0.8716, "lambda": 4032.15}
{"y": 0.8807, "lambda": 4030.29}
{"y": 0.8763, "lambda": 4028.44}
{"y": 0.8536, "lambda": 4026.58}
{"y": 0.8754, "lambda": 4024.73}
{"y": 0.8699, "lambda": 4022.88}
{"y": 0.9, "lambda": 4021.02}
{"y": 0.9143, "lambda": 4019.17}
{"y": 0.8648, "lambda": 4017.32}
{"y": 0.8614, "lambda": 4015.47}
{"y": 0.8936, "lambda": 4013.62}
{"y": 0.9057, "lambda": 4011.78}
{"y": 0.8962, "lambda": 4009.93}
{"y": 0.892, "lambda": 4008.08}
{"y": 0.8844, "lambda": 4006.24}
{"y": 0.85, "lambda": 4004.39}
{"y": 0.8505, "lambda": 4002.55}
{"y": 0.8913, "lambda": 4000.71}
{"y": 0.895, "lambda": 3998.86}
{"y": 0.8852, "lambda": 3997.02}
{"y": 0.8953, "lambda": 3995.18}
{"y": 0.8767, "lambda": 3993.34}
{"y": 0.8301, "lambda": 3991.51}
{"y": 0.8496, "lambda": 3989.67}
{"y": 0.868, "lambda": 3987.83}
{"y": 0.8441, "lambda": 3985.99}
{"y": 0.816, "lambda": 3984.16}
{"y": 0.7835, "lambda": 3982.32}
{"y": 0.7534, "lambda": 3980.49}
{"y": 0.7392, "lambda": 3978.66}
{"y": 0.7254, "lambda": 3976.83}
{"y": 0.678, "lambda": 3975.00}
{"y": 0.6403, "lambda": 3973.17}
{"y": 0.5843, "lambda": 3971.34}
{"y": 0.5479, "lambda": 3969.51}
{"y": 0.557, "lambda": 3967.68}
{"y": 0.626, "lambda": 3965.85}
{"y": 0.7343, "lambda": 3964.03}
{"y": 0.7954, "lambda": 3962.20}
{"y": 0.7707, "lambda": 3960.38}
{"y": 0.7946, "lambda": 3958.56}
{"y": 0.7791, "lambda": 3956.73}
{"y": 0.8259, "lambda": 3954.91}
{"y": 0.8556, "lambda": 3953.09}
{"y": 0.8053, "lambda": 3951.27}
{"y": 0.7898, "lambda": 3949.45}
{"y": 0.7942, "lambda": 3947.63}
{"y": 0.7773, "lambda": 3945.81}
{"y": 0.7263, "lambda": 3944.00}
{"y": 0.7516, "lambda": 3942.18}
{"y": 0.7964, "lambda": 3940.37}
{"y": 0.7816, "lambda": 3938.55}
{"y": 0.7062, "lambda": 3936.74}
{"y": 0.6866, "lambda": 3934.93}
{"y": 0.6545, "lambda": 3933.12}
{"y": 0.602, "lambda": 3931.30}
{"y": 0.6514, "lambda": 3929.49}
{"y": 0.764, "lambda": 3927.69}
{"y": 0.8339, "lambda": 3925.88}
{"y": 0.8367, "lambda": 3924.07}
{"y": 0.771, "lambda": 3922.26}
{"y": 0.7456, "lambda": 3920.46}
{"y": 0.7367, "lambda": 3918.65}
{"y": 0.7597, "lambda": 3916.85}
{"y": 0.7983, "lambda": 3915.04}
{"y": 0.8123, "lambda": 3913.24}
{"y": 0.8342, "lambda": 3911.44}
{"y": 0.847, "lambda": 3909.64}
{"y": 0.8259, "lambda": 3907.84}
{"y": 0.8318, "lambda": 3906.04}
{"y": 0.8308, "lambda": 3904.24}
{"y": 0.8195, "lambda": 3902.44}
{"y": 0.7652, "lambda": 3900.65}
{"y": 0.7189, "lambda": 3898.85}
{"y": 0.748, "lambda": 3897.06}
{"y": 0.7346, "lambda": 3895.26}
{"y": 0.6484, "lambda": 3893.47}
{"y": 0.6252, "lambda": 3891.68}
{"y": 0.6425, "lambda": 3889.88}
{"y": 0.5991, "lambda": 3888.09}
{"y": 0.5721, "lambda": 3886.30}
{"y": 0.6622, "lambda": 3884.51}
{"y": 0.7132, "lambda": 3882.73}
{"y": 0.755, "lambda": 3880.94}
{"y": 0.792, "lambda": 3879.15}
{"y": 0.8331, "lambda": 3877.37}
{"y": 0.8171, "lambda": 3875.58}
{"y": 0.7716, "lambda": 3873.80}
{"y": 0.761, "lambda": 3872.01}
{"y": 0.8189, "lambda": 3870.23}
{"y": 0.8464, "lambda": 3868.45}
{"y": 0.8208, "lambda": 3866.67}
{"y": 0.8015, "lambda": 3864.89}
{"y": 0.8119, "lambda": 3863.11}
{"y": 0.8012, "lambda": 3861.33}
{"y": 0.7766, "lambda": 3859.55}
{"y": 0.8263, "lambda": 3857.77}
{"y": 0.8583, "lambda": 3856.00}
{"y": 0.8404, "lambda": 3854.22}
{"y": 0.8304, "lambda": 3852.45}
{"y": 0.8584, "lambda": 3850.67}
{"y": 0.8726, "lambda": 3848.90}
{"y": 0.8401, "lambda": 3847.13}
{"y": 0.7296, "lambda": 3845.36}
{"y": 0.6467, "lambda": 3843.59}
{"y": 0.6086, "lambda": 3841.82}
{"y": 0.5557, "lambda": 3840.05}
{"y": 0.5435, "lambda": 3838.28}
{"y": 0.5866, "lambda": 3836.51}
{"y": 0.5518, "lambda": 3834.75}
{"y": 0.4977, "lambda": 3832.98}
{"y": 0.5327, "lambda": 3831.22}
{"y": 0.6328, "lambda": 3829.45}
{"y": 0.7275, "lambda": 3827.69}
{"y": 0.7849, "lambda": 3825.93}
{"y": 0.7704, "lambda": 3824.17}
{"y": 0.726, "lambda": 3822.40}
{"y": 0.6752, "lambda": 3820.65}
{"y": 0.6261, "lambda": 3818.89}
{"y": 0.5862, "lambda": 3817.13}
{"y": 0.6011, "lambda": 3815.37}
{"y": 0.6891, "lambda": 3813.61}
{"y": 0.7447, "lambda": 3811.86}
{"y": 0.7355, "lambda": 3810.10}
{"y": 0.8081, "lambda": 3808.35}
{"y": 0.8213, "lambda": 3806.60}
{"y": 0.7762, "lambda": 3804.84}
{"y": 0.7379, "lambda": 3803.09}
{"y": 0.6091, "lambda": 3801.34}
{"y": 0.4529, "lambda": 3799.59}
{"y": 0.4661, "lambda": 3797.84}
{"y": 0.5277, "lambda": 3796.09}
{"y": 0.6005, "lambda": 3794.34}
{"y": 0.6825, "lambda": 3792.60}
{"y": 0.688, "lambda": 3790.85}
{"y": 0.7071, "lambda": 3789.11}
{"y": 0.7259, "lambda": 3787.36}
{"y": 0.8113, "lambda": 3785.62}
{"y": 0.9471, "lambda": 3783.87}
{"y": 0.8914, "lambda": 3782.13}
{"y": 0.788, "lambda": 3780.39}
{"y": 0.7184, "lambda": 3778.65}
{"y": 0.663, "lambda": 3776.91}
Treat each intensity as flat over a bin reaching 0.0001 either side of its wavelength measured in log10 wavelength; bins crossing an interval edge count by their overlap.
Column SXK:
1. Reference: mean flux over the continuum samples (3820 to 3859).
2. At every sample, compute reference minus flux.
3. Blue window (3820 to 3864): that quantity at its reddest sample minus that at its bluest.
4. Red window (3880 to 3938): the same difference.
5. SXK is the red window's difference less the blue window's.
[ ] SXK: 0.19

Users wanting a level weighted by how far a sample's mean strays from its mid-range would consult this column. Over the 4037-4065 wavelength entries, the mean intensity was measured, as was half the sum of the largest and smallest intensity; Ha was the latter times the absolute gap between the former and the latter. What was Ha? 0.014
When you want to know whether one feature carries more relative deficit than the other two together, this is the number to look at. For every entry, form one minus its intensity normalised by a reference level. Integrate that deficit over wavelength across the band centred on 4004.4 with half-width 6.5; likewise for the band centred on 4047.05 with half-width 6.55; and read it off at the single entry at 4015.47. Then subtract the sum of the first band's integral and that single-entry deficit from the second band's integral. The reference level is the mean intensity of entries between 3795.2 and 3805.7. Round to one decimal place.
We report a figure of 1.1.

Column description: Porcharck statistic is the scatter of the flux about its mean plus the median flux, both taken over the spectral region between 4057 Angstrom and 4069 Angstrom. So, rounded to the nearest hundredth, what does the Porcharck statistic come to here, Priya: 0.86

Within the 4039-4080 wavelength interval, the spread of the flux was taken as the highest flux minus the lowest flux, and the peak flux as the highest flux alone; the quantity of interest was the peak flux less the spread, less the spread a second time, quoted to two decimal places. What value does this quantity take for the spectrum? 0.65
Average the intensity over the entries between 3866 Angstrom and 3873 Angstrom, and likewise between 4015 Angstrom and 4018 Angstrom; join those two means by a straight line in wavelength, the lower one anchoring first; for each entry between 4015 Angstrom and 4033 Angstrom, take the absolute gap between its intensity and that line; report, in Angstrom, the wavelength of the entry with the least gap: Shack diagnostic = 4015.47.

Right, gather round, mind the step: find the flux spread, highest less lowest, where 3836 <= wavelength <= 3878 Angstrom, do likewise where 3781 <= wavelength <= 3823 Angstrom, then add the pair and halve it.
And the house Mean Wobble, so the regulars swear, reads 0.412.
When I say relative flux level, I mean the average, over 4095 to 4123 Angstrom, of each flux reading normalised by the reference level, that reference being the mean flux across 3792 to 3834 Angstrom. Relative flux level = 1.18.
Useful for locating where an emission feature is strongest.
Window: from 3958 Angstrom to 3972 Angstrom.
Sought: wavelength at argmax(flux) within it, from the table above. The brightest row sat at 3962.20 Angstrom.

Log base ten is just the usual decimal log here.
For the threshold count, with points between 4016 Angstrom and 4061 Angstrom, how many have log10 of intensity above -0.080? 19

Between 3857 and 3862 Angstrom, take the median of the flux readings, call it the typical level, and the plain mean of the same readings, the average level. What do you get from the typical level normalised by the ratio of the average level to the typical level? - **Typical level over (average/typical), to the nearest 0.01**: 0.80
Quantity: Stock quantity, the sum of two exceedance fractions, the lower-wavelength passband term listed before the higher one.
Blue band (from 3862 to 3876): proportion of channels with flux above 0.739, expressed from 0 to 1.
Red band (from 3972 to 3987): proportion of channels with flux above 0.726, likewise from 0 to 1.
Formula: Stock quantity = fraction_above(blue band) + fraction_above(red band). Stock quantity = 1.6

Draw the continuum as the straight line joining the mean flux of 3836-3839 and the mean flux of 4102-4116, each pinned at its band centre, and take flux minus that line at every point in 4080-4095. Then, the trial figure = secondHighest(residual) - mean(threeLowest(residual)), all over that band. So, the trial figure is 0.11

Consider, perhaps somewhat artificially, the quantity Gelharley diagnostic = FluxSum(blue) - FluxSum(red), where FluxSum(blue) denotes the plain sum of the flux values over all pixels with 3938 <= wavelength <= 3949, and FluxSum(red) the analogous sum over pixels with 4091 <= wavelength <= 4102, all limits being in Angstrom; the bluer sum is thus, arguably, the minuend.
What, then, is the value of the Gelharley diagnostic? 0.1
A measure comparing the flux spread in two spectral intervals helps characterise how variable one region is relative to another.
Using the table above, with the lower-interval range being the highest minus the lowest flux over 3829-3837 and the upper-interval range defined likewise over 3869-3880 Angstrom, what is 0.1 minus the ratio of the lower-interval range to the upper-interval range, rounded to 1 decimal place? -1.8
